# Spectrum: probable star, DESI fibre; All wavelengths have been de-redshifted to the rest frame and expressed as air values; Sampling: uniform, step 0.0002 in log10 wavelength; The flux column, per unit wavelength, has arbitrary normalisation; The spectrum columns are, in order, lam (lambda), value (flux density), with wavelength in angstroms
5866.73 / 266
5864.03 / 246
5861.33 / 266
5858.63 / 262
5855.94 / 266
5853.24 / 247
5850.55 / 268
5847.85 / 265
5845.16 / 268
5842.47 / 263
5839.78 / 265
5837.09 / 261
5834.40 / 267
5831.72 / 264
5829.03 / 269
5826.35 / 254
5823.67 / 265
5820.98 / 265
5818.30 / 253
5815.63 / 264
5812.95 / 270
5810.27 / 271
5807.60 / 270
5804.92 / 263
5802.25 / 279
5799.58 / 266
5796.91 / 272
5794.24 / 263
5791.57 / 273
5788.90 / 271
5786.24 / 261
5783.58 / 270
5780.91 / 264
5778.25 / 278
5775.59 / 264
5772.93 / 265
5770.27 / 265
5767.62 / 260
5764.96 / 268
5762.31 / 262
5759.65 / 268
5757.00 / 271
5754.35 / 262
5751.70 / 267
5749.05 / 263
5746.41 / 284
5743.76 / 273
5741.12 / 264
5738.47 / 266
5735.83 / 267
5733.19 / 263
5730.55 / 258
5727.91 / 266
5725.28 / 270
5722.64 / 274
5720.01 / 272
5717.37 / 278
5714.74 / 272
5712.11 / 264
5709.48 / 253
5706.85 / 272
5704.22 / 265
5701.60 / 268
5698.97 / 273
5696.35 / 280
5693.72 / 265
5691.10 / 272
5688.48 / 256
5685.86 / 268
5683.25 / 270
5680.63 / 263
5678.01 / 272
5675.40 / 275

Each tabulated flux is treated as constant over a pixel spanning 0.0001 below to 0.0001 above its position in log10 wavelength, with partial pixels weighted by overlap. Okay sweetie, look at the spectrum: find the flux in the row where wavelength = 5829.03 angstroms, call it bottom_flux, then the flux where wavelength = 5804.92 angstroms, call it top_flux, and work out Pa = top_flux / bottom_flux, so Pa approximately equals 0.98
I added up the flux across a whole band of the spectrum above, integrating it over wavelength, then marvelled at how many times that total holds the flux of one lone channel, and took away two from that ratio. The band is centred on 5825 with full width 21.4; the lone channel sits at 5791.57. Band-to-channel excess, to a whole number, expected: 19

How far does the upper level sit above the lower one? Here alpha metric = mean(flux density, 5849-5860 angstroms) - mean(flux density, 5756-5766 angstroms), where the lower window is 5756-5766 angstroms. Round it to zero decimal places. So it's -6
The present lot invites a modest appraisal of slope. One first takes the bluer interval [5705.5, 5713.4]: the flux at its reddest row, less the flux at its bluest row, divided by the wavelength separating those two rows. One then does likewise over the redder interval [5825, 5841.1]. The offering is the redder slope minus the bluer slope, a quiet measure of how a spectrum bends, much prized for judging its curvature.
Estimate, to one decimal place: 2.3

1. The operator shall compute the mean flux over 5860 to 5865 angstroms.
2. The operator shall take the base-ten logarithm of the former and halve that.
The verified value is 1.20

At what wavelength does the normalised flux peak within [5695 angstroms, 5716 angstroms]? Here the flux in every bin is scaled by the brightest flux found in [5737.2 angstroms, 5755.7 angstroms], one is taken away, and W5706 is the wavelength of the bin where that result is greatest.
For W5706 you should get 5696.35 angstroms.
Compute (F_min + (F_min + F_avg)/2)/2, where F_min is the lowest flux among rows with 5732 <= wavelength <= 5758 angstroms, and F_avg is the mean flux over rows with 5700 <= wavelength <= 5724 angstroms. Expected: 264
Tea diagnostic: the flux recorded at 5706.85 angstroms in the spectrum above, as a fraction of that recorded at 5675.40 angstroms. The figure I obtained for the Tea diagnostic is 0.99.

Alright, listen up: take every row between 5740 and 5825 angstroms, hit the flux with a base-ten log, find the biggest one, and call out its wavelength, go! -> 5746.41 angstroms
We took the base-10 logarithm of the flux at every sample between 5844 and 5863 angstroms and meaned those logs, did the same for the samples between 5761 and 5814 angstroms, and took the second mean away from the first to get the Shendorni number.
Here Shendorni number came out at -0.008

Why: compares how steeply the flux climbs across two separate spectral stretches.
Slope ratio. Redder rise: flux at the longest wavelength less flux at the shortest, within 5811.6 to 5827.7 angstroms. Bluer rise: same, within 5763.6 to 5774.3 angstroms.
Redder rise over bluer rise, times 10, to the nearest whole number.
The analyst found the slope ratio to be 53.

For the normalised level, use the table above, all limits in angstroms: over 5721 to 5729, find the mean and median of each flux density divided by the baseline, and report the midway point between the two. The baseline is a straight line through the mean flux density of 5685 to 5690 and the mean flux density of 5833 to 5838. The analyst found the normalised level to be 1.029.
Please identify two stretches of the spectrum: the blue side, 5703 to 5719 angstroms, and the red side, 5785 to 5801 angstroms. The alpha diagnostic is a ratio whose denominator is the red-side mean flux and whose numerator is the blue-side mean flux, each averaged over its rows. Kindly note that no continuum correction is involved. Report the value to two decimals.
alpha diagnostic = 1.00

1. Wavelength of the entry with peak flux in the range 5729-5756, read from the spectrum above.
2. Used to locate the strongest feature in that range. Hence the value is 5746.41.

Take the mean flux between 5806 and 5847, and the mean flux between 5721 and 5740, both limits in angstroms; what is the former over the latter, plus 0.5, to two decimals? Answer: 1.49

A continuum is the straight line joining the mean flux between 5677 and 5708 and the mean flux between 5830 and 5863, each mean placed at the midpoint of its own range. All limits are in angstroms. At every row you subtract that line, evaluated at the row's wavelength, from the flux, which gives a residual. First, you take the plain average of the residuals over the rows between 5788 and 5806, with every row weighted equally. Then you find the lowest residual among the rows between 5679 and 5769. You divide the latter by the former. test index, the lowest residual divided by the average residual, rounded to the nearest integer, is -3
